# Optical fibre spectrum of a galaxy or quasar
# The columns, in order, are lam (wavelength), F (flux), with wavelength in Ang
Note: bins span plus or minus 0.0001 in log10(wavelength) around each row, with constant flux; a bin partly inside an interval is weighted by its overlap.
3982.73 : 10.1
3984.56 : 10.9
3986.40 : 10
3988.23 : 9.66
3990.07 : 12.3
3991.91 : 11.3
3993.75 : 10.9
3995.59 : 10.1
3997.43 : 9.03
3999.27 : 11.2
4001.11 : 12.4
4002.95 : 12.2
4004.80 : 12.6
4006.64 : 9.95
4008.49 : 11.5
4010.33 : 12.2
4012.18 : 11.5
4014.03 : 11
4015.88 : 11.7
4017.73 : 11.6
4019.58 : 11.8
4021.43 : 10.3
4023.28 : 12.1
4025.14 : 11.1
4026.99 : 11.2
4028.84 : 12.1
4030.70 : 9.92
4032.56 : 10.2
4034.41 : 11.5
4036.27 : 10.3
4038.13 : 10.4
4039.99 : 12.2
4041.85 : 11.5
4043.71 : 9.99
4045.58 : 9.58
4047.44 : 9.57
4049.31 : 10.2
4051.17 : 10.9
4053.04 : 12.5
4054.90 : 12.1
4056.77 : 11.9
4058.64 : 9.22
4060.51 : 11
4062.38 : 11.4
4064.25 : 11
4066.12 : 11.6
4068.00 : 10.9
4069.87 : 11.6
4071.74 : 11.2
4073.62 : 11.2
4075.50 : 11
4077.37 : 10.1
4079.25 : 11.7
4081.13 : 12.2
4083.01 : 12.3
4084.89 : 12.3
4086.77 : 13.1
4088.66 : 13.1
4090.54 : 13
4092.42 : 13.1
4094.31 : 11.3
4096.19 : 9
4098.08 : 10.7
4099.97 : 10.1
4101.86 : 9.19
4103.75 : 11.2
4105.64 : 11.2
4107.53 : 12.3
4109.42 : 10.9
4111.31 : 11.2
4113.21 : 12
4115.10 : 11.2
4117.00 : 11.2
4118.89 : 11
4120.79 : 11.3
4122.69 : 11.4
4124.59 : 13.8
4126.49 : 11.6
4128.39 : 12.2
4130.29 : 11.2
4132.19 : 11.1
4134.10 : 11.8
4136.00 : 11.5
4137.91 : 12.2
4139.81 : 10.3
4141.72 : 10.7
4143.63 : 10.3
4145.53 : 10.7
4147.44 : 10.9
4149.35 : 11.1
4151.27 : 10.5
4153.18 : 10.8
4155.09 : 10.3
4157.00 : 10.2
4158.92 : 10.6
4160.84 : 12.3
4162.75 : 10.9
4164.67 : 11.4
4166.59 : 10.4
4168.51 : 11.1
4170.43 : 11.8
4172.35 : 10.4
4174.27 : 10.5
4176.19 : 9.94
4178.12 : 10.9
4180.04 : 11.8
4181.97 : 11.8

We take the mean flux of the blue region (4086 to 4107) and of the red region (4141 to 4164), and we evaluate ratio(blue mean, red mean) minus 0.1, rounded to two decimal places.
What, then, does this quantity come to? 0.95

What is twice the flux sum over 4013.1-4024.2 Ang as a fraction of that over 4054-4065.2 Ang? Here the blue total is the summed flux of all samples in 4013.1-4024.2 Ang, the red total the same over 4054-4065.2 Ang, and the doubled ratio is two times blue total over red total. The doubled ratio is 2.06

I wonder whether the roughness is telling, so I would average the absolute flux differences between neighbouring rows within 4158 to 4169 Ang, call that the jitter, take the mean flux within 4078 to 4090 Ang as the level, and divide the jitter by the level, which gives 0.085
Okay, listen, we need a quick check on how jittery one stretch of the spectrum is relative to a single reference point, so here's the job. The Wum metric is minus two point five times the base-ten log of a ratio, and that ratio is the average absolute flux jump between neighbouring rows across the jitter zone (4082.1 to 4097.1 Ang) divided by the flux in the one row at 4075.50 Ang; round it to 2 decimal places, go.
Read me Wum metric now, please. 2.95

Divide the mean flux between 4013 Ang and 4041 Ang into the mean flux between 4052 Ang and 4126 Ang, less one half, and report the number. 0.53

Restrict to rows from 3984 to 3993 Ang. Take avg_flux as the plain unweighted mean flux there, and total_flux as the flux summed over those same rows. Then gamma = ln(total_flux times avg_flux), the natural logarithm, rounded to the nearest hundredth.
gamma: 6.37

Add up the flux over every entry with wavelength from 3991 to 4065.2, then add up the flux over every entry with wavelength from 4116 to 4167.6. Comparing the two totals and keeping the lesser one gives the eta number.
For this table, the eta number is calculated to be 302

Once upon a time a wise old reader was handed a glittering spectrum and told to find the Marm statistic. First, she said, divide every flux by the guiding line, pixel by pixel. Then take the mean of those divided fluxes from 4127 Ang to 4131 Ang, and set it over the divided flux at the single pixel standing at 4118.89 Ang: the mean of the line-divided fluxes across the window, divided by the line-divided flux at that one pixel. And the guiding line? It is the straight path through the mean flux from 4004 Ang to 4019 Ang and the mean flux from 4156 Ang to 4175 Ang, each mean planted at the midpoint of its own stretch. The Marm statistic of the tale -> 1.07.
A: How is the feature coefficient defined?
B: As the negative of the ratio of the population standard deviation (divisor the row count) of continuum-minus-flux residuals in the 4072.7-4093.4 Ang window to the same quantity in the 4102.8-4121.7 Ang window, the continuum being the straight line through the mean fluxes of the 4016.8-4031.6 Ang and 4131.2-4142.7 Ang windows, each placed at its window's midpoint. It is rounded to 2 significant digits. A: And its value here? -2.3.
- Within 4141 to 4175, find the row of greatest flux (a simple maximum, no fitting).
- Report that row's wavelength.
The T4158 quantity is 4160.84 Ang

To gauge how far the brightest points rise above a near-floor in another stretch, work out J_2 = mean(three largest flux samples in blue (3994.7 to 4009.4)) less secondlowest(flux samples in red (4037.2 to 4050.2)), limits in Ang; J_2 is 2.8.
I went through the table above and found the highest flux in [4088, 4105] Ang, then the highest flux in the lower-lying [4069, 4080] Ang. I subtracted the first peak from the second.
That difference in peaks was -1.40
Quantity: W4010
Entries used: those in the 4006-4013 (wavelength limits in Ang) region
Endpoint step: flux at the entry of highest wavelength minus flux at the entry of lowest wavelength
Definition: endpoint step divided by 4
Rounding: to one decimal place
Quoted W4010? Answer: 0.4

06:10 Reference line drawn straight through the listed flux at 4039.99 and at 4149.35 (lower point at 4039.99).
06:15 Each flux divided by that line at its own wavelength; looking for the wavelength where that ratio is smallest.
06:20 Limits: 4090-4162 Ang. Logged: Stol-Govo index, 4096.19 Ang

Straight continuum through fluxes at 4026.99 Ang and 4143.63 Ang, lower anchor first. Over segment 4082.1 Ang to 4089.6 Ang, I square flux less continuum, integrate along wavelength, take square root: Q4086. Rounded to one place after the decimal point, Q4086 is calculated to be 5.5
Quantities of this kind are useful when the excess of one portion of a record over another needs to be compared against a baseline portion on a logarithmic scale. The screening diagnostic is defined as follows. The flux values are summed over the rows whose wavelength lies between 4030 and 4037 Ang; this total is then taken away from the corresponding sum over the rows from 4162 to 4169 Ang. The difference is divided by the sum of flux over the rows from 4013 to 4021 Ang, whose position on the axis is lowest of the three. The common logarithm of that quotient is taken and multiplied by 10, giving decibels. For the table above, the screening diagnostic -13.9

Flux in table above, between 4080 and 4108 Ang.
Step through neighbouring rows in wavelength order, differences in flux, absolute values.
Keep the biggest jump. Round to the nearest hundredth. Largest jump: 2.30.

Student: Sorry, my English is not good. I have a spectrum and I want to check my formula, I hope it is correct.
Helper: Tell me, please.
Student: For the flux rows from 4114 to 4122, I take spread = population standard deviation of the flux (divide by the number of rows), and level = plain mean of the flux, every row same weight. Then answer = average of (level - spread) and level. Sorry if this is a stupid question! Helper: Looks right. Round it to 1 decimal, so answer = 11.1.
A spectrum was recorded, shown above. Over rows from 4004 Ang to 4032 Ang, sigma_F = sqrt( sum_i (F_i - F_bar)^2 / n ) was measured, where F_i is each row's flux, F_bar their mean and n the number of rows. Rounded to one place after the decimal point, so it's 0.8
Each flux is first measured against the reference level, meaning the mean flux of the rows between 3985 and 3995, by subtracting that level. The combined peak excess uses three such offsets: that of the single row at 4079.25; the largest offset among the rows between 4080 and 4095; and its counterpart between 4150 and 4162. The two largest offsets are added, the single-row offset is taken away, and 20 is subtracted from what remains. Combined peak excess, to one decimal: -17.1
